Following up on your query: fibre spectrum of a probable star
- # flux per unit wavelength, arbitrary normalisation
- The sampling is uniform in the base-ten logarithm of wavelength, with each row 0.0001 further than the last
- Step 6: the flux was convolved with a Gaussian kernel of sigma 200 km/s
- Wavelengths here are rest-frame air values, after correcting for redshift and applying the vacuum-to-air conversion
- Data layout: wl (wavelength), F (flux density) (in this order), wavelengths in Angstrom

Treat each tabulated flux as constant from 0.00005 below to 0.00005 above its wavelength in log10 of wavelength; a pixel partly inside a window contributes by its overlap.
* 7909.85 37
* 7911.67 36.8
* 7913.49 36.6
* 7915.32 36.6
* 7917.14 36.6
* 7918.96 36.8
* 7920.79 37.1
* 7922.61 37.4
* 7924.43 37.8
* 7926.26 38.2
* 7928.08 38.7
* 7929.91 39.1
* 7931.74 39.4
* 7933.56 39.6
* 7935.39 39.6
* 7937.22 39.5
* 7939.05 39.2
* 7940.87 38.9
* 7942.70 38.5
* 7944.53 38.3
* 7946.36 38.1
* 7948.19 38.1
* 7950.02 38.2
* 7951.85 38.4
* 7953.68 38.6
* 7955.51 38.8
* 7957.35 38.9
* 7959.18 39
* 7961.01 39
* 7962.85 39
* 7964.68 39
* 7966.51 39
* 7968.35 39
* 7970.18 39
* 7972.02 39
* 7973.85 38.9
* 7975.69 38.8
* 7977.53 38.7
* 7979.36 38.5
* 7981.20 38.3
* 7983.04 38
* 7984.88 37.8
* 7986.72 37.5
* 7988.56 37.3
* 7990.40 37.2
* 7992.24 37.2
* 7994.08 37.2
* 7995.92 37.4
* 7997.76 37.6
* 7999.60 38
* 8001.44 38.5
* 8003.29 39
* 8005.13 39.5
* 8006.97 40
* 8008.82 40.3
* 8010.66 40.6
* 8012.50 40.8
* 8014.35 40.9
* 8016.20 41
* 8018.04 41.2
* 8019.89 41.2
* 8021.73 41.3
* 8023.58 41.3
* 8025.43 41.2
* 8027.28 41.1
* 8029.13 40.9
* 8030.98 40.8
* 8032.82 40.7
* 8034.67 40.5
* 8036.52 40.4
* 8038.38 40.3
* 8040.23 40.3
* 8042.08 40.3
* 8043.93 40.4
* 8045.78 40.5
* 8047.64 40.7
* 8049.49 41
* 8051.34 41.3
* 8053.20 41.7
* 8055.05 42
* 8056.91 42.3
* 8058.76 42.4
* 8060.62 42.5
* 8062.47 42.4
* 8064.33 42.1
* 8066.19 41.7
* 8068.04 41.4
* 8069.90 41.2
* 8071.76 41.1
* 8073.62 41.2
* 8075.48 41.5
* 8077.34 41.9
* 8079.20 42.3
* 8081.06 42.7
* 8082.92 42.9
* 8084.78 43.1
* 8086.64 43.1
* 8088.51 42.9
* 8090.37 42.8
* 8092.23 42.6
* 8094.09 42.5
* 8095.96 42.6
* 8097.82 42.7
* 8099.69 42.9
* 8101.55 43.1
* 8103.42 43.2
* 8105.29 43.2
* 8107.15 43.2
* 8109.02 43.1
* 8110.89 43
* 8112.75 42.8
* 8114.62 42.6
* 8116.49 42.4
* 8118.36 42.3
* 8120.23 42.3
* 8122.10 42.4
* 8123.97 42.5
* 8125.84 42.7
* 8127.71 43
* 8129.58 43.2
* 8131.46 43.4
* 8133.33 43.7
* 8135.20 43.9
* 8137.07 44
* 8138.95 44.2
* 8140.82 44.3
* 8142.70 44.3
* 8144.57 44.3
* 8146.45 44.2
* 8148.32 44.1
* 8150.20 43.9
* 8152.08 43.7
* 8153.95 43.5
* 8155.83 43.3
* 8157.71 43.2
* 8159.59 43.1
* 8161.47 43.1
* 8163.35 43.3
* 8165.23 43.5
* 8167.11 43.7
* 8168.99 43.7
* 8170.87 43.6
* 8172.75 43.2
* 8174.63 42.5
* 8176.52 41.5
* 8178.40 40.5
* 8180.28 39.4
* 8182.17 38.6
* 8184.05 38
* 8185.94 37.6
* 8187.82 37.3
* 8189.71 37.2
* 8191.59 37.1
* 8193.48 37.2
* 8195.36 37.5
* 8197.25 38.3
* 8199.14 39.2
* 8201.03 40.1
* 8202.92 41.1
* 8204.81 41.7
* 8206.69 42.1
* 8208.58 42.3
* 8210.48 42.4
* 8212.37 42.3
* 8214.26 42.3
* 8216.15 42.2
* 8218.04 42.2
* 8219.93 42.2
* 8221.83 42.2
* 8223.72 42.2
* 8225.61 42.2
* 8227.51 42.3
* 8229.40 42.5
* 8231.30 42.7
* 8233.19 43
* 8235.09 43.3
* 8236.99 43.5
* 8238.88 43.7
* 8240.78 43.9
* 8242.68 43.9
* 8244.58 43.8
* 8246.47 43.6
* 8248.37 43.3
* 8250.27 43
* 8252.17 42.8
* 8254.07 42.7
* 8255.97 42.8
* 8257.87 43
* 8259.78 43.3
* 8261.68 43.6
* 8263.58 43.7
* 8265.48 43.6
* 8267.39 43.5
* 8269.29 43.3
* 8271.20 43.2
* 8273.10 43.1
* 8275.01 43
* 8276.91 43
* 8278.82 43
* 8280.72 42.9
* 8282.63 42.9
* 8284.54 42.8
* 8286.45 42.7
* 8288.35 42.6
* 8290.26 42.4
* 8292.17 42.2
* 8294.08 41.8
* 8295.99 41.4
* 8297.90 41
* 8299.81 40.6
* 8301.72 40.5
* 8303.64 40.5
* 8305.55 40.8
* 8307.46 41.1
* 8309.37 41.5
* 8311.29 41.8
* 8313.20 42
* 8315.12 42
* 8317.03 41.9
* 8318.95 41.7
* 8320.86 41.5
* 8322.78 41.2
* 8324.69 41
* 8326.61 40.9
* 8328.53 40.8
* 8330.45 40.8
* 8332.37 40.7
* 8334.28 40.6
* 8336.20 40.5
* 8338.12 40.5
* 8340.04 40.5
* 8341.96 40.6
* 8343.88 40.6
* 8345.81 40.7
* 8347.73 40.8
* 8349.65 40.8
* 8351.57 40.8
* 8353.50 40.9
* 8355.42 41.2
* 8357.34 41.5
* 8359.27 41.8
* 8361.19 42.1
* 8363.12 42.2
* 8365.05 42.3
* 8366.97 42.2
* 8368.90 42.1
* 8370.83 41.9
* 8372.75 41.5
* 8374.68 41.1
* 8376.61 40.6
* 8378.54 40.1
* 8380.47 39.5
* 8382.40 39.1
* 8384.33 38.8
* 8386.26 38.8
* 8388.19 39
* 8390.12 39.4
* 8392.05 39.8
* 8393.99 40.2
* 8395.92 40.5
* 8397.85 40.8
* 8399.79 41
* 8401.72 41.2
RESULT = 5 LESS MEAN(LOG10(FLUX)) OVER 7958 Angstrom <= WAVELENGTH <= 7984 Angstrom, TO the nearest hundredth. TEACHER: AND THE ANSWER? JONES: 3.41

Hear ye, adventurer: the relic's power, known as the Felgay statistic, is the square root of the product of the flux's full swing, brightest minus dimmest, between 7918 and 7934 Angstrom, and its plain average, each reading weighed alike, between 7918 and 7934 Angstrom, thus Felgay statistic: 10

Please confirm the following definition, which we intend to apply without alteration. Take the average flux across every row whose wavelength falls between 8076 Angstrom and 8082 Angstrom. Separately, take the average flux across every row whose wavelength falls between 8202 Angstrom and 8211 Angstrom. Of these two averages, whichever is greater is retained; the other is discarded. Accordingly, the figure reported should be 42.3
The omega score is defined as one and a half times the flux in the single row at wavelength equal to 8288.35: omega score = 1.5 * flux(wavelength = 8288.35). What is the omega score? 64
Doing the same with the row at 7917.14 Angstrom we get 55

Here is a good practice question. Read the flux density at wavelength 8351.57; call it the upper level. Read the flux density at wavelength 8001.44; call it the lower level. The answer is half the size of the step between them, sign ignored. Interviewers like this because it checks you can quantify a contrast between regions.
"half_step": 1.15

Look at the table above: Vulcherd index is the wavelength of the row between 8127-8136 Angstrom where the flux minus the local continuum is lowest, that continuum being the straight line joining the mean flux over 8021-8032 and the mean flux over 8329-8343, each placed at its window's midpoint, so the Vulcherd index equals 8127.71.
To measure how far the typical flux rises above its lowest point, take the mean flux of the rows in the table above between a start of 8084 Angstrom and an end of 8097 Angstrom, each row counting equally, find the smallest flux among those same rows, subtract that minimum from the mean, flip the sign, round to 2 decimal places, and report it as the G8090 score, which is -0.30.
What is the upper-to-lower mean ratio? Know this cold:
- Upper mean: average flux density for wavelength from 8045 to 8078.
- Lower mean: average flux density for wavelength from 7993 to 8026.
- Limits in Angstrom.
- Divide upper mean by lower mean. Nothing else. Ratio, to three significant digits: 1.04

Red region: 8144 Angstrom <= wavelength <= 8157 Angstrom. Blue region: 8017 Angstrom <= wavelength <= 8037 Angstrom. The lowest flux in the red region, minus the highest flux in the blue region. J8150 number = 2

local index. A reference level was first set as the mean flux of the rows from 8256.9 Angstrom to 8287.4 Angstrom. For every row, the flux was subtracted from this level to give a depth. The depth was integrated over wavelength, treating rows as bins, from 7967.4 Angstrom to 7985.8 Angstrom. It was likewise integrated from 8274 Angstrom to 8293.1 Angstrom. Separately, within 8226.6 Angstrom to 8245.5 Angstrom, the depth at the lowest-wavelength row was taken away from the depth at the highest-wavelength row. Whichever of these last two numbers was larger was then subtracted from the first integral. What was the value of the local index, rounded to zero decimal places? 76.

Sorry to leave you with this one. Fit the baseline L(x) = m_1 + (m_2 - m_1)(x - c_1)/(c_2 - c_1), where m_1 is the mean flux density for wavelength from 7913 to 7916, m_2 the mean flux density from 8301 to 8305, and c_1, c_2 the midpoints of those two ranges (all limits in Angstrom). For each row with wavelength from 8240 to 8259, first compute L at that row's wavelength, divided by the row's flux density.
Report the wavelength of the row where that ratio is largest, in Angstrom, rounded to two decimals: 8254.07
